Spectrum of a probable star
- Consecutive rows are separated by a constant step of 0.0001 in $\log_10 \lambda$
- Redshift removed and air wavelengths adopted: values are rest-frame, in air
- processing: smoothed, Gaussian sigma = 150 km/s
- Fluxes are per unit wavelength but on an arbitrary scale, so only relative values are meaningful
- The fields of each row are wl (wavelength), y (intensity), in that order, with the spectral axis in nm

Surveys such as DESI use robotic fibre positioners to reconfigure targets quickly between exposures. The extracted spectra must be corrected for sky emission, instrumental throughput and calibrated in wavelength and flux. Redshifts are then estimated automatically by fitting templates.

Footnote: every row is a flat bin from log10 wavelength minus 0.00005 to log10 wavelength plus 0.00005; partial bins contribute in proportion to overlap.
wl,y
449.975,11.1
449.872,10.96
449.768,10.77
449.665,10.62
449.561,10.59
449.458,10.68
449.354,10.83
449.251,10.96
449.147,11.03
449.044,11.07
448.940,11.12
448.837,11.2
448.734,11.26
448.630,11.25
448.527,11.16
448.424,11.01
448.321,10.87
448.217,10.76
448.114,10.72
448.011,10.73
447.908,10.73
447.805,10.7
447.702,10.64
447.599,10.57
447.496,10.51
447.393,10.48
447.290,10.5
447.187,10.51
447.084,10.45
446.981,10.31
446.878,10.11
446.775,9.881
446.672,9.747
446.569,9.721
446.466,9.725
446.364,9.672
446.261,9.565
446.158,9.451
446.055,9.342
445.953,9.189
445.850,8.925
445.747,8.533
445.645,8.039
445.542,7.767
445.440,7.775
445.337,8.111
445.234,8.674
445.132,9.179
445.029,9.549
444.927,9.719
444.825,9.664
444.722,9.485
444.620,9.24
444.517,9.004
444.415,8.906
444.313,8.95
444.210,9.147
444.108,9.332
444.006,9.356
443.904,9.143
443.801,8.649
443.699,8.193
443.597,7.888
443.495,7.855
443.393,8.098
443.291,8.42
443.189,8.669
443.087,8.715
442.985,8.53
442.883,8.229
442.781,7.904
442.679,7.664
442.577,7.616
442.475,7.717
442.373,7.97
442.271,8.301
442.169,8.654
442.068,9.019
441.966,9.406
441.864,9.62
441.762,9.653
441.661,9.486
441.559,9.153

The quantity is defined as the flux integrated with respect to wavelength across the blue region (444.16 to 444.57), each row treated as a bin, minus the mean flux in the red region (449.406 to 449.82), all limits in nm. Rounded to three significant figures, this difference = -6.98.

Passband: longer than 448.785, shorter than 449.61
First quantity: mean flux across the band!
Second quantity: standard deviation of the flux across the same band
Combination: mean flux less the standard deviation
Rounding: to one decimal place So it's 10.7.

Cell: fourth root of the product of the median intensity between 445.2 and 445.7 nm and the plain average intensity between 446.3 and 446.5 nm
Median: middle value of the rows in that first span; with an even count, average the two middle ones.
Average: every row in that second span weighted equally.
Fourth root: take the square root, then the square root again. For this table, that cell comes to 2.97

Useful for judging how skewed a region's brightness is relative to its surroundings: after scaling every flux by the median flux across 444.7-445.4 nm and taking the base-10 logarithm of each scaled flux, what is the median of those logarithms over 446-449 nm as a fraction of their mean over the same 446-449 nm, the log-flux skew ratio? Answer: 1.09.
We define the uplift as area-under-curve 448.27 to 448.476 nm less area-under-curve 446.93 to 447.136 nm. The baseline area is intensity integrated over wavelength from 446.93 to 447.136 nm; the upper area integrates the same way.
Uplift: 0.12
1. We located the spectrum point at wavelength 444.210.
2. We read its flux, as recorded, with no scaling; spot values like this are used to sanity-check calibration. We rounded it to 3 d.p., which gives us 9.147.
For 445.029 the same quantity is 9.549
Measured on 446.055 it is 9.342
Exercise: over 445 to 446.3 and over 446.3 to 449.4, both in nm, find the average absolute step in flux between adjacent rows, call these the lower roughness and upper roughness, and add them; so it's 0.371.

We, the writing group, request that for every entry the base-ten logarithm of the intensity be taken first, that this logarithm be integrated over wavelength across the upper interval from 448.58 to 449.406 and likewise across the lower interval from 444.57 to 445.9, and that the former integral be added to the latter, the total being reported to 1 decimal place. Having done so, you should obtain 2.1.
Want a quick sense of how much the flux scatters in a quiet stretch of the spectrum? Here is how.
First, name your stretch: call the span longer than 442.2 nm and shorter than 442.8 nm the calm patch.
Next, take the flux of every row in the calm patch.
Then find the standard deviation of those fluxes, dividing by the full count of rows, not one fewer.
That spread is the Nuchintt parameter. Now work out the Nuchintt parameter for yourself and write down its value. 0.23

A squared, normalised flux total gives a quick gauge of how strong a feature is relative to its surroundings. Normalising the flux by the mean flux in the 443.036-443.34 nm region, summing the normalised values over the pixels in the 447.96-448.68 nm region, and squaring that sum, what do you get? 79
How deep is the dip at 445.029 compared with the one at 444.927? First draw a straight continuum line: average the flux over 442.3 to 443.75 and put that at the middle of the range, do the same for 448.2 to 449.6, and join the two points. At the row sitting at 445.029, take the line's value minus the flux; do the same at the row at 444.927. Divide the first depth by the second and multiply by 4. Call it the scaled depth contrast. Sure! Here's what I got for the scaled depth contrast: 2.7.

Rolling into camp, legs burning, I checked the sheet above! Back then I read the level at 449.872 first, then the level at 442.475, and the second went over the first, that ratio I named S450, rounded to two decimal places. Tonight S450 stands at 0.70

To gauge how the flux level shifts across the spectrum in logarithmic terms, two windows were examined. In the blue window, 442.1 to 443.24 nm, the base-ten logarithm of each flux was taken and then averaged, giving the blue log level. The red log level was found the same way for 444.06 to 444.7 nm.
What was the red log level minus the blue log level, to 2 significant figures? 0.047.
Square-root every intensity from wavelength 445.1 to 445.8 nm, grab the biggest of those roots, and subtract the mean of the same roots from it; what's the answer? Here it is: 0.15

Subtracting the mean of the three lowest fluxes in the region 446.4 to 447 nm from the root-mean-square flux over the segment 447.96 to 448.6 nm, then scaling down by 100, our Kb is 0.011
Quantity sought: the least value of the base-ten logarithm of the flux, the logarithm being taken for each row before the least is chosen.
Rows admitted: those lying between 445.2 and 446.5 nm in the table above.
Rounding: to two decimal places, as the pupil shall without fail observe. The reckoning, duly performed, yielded 0.89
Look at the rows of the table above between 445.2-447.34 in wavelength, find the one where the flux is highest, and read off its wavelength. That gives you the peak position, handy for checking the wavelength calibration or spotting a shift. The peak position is 447.187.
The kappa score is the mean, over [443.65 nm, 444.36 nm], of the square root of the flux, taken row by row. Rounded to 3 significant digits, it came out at 2.99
